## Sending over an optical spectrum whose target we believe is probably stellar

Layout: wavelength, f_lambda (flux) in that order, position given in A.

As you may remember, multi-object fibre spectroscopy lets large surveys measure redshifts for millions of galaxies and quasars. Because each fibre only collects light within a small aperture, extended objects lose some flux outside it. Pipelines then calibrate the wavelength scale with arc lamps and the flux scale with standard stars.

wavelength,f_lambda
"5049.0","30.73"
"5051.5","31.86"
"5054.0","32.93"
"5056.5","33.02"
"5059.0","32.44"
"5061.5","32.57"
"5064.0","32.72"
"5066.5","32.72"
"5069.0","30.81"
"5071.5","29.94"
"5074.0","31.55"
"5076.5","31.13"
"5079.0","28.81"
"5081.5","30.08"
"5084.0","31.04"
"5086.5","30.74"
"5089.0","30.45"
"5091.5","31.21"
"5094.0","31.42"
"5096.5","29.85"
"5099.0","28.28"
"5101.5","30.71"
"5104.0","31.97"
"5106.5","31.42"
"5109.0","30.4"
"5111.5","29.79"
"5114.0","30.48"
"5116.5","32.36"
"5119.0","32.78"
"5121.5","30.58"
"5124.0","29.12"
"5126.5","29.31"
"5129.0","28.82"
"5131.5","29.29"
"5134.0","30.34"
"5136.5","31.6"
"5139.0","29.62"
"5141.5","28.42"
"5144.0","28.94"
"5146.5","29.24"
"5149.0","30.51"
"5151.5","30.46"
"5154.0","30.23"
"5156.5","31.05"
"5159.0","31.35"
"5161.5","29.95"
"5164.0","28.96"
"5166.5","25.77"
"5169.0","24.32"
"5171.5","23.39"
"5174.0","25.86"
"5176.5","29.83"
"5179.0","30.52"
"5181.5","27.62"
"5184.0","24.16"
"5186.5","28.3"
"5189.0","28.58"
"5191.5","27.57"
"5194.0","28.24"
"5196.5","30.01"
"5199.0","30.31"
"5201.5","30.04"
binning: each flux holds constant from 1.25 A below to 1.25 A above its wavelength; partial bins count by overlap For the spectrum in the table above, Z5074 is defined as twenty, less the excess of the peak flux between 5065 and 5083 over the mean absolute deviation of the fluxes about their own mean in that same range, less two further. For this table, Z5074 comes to -13.8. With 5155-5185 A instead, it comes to -10.8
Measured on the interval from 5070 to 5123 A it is -14.0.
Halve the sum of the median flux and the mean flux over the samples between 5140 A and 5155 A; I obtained 29.7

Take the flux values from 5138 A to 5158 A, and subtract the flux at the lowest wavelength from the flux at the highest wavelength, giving 1.4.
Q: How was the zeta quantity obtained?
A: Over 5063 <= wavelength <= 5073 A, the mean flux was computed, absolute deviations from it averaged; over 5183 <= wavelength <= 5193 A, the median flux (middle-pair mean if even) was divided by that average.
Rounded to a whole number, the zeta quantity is 24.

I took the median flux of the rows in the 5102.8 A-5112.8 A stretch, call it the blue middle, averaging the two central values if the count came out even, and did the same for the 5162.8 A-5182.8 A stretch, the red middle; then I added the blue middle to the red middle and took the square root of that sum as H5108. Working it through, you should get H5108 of 7.59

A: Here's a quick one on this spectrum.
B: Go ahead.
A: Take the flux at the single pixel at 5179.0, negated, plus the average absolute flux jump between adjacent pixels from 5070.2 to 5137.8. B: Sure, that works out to -29.5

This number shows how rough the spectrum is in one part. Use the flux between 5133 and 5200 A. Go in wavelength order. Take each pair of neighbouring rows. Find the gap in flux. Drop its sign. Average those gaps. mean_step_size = 1.44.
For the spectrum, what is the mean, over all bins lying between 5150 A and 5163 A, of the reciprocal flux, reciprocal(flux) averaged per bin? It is 0.0327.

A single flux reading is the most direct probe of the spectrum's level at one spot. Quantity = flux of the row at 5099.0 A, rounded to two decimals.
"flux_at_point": 28.28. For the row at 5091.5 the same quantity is 31.21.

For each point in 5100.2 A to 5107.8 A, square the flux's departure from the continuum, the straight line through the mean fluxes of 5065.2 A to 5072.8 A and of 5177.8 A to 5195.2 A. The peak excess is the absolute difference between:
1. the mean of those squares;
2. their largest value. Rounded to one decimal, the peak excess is 1.5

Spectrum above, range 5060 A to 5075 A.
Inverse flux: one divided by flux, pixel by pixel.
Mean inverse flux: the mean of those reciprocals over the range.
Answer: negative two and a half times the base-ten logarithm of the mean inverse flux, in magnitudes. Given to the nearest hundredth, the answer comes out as 3.75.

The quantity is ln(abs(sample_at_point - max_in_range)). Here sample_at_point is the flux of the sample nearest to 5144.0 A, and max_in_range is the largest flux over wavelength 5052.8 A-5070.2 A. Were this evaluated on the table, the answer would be 1.4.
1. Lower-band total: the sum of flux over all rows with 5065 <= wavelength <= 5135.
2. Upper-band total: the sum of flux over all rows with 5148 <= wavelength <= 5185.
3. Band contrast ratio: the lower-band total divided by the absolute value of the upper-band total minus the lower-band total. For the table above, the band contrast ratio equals 1.98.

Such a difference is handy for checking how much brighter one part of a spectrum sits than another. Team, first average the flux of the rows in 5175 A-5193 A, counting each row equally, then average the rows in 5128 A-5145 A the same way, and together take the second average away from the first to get -1.5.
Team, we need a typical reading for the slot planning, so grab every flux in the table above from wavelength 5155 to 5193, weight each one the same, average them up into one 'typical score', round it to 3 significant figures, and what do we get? 27.8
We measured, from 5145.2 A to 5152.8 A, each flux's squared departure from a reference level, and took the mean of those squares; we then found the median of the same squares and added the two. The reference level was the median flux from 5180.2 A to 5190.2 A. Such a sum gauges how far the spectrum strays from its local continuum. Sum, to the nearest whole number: 11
